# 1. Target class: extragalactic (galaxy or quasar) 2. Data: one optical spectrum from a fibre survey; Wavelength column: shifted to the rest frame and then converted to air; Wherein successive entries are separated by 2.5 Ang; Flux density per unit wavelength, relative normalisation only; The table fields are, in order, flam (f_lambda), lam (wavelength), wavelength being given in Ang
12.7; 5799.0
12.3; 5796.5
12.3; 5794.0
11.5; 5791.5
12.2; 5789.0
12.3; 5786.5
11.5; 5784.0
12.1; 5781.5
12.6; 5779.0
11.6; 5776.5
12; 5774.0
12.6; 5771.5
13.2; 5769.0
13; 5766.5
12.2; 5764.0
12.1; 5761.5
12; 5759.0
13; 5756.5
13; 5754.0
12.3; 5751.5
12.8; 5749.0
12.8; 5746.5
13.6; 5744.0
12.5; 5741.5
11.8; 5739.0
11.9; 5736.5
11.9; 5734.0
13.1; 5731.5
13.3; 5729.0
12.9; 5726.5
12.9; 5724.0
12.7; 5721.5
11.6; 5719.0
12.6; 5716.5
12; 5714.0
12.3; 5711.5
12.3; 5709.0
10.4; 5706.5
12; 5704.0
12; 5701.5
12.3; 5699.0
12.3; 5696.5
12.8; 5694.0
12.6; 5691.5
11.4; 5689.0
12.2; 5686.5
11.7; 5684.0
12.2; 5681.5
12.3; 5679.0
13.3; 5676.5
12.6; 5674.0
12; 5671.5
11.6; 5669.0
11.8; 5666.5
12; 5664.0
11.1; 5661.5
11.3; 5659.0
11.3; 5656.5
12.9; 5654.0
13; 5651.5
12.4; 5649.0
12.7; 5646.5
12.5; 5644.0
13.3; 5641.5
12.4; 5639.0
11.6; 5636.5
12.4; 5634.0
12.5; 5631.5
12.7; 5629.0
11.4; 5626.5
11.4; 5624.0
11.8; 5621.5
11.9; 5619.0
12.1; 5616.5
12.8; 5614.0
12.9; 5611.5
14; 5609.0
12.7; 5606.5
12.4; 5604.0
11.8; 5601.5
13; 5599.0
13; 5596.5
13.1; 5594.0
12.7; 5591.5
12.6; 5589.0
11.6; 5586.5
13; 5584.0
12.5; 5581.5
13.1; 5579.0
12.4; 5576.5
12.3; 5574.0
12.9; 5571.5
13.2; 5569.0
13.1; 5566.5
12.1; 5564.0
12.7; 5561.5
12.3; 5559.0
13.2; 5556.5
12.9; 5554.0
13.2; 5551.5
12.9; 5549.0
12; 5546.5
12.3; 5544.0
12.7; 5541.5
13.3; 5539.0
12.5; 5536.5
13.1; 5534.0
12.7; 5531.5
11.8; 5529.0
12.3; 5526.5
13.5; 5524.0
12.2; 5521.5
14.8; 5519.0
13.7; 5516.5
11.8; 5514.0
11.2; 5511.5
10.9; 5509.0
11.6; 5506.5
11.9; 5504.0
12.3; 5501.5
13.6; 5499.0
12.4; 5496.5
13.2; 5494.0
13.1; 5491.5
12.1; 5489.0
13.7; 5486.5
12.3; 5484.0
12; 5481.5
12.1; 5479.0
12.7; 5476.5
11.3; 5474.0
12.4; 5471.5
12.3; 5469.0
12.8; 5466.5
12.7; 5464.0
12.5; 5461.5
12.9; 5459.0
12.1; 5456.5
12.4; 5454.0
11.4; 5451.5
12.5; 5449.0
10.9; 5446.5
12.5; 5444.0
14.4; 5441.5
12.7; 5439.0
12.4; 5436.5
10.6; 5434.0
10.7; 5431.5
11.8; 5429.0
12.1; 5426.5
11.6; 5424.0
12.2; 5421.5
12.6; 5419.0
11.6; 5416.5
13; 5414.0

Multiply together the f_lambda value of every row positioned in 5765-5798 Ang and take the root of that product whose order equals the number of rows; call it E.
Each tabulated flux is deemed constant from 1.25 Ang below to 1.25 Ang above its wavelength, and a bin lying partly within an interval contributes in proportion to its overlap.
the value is 12.2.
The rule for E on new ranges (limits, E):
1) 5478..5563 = 12.6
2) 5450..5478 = 12.3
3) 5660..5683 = 12.1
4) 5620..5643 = 12.2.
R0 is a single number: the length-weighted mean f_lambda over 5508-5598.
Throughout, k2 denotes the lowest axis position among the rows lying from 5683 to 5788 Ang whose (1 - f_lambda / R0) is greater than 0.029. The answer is 5684.0 Ang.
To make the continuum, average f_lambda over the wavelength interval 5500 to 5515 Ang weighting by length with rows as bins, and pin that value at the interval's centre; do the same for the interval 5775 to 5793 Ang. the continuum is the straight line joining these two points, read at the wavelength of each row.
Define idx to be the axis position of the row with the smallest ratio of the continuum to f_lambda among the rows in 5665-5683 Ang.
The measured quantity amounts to 5676.5 Ang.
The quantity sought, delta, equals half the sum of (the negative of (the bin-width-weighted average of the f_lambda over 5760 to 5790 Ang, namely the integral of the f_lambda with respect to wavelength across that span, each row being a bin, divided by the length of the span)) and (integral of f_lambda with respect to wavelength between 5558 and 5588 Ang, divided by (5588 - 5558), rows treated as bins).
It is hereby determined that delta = 0.16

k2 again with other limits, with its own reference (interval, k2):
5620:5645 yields 5621.5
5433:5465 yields 5434.0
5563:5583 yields 5564.0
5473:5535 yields 5474.0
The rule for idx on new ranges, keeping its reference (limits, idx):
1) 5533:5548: 5539.0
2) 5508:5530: 5519.0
